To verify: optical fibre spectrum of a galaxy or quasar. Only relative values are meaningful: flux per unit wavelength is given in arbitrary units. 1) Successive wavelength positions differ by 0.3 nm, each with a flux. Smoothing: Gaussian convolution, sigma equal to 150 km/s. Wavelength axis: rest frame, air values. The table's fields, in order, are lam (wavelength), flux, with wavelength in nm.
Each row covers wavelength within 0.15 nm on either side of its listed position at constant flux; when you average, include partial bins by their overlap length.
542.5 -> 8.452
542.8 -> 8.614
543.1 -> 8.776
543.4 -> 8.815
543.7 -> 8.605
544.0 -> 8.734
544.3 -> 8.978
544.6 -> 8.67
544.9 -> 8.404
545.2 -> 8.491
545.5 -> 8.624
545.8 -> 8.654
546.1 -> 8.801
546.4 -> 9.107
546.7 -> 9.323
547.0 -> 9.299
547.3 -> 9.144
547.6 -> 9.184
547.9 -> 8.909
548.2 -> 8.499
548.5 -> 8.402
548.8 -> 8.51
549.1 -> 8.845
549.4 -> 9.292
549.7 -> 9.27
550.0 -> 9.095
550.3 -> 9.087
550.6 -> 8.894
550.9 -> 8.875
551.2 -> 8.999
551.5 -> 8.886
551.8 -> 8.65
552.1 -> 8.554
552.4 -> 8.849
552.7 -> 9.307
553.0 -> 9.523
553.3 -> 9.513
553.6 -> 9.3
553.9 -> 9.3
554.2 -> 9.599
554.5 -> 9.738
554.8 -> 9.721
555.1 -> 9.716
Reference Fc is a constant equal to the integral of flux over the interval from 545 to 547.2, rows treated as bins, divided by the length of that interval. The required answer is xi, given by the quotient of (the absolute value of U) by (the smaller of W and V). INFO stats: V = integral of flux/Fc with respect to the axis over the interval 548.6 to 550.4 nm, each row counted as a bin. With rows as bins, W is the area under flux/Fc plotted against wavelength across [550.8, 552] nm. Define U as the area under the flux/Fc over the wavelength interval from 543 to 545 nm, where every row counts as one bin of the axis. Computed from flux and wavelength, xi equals 1.6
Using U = 2.0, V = 1.8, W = 1.2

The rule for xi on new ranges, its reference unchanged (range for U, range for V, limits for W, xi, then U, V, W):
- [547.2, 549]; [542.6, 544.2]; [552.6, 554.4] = 1.1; 1.8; 1.6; 1.9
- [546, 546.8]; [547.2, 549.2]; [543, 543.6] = 1.4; 0.8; 2.0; 0.6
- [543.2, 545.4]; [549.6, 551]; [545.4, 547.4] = 1.5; 2.1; 1.4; 2.0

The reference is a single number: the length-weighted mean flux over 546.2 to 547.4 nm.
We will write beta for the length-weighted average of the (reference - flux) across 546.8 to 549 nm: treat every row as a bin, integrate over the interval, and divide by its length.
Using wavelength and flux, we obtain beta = 0.3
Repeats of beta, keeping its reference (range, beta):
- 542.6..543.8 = 0.5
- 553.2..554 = -0.2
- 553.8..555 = -0.4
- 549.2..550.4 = 0.0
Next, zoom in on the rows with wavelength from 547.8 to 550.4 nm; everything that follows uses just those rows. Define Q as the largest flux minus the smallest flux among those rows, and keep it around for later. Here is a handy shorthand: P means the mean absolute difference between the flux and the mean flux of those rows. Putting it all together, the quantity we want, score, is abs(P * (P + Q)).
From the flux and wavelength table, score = 0.33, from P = 0.28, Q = 0.89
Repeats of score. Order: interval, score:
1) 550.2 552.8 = 0.14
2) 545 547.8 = 0.31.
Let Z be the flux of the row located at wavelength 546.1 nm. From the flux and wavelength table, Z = 8.801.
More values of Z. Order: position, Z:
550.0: 9.095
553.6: 9.3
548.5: 8.402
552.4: 8.849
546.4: 9.107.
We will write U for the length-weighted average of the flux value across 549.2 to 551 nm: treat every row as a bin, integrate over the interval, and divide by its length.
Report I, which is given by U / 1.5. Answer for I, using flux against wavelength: 6.06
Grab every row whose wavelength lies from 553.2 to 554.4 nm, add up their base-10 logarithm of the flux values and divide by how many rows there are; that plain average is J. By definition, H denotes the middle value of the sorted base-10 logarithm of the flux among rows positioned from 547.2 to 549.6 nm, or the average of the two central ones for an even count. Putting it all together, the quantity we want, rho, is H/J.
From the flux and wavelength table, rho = 0.973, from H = 0.948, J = 0.974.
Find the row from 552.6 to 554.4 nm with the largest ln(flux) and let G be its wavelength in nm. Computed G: 554.2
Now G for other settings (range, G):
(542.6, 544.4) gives 544.3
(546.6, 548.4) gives 546.7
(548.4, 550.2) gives 549.4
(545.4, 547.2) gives 546.7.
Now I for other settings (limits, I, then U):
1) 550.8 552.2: 5.87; 8.80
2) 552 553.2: 6.07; 9.10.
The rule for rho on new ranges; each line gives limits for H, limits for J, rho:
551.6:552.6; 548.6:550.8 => 0.982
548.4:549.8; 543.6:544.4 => 1.004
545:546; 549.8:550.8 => 0.979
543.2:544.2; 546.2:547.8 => 0.976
